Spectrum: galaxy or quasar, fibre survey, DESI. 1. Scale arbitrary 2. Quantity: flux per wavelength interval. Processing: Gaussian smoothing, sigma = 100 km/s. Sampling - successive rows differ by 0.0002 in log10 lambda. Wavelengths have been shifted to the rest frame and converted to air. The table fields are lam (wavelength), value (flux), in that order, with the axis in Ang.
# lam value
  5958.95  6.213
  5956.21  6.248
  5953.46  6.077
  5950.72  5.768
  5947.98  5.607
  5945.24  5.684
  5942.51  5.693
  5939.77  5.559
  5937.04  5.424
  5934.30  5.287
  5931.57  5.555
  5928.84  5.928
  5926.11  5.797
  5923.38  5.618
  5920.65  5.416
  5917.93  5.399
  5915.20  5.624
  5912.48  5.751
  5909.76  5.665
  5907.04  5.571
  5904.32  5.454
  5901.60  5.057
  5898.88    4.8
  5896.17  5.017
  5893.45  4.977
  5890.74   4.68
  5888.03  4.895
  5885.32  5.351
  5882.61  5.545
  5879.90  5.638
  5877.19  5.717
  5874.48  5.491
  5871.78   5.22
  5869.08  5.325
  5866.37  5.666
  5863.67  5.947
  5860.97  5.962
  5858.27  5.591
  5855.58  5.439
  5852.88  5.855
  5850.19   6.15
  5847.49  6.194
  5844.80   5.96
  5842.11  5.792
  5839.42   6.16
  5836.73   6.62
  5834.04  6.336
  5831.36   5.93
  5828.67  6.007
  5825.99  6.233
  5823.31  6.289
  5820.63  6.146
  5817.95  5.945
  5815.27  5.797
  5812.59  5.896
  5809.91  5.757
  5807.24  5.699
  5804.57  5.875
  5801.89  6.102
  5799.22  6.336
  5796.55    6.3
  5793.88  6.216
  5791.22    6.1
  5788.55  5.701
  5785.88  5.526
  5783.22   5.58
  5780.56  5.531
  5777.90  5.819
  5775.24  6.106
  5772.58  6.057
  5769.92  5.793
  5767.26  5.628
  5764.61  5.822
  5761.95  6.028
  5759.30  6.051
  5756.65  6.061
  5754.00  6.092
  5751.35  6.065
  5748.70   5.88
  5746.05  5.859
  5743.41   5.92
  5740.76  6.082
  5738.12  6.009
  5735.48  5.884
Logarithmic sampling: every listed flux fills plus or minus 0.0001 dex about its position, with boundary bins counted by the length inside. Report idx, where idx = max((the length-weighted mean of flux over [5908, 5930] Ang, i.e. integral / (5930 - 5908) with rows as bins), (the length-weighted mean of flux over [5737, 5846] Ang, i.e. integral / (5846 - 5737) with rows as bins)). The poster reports 5.98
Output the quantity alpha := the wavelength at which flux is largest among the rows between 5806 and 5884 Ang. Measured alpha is 5836.73 Ang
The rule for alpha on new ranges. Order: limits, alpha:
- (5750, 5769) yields 5754.00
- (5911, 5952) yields 5928.84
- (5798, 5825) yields 5799.22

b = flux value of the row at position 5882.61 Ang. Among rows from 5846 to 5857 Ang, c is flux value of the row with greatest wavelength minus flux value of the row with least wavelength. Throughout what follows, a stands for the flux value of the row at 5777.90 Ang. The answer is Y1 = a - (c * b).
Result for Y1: 10.0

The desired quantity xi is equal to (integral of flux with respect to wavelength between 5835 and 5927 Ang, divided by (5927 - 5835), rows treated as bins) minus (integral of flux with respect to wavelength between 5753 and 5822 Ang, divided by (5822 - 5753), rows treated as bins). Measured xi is -0.4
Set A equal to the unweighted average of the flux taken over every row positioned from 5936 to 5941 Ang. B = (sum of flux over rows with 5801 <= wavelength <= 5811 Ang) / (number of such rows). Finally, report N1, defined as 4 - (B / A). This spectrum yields 2.93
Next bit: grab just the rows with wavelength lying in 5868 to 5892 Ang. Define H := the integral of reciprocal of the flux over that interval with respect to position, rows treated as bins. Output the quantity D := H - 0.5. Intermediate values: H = 4.5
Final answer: 4.0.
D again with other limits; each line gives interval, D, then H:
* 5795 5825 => 4.5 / 5.0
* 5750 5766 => 2.2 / 2.7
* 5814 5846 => 4.8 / 5.3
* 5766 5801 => 5.4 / 5.9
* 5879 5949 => 12.5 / 13.0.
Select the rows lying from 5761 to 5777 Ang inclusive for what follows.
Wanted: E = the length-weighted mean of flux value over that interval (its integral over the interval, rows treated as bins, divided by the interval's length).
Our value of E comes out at 5.9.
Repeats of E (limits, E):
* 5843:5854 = 6.0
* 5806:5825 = 5.9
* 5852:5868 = 5.7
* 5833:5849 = 6.2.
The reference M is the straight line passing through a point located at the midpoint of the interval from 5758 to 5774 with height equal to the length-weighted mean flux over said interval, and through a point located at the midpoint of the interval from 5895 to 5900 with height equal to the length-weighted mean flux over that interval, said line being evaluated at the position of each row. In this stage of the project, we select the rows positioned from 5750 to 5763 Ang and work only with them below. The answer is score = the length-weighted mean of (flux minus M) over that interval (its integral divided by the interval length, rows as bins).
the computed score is 0.09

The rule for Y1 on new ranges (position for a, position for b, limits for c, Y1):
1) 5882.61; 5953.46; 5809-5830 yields 4.0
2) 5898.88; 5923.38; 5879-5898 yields 8.3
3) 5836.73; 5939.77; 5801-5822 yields 6.4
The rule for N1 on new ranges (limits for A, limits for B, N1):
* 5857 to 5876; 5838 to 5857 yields 2.94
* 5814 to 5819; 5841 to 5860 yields 3.00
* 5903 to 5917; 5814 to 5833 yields 2.92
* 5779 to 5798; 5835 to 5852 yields 2.95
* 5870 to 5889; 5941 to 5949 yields 2.95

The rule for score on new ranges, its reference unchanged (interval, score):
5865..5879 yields 0.38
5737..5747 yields -0.10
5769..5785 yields -0.01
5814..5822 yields 0.46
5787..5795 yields 0.28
